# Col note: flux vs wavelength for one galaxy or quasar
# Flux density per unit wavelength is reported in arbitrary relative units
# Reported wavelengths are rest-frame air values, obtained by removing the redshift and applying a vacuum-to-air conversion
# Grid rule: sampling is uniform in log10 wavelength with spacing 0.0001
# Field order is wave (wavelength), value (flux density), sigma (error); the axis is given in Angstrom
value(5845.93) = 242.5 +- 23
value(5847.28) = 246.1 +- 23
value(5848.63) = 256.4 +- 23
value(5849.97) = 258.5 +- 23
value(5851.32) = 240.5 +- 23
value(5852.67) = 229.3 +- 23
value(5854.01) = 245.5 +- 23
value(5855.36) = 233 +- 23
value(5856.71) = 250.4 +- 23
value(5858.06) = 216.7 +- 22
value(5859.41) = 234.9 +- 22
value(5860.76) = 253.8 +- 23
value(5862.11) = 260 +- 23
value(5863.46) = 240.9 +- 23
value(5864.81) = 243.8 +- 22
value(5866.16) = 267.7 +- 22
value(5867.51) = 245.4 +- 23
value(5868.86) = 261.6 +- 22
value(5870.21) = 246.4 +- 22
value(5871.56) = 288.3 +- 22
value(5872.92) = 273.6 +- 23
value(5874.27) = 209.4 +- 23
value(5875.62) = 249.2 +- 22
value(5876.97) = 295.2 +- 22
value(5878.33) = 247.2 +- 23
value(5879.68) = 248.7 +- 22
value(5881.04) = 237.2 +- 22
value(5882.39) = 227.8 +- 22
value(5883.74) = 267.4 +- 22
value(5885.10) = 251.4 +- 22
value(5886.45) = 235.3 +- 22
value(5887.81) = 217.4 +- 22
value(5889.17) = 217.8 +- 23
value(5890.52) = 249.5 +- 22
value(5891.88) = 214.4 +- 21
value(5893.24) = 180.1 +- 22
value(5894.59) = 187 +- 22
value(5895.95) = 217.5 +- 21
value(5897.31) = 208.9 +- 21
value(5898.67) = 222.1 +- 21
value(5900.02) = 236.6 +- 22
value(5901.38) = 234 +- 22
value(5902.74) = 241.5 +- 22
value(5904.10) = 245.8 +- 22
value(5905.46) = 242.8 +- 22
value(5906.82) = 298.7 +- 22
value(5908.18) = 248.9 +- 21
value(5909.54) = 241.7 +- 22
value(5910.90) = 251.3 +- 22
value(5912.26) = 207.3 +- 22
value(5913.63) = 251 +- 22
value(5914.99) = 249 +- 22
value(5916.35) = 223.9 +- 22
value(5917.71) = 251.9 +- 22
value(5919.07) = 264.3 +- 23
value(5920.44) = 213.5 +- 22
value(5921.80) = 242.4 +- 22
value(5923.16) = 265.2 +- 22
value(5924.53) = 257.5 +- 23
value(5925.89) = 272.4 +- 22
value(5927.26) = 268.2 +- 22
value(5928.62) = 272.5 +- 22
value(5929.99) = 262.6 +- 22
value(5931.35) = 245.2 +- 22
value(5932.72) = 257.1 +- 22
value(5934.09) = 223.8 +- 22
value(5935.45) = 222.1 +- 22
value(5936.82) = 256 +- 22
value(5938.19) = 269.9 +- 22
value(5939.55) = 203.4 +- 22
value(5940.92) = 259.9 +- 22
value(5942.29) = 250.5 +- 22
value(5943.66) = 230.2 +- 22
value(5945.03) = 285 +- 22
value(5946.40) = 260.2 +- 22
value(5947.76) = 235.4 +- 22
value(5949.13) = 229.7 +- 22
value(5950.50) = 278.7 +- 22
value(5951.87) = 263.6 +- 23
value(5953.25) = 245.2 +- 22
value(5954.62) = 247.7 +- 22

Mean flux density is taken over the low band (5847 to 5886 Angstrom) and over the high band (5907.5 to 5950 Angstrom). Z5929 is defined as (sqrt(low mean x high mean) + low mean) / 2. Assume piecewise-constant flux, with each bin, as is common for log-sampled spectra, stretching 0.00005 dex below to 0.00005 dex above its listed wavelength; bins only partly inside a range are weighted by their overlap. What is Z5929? 249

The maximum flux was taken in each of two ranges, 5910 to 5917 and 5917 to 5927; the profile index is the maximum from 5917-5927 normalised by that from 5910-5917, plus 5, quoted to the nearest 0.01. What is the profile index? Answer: 6.08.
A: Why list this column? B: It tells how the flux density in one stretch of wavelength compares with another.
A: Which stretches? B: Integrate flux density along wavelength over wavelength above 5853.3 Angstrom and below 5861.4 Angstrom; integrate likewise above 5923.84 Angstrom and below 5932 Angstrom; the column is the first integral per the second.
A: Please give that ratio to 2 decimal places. 0.90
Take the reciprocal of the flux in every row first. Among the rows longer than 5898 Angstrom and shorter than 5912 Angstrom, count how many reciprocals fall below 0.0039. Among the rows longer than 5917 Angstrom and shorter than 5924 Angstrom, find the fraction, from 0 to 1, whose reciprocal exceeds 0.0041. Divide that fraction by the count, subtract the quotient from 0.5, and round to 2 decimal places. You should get 0.10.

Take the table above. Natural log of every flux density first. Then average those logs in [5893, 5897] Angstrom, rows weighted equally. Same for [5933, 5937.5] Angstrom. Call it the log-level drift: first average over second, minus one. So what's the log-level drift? -0.03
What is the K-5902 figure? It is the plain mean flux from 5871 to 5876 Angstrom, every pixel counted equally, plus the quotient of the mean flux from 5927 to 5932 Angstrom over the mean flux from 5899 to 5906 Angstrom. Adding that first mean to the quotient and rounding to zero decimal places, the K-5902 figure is 256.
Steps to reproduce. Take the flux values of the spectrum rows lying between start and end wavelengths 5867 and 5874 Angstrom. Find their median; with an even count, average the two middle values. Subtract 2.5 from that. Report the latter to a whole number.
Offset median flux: 259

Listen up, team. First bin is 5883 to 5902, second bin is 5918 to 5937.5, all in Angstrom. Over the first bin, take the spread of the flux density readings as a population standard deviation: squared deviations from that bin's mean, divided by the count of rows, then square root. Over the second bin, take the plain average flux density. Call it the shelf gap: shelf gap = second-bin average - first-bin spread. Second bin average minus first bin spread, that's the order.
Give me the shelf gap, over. 229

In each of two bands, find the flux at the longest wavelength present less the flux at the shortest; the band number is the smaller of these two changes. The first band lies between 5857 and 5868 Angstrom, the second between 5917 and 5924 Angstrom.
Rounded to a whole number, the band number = 13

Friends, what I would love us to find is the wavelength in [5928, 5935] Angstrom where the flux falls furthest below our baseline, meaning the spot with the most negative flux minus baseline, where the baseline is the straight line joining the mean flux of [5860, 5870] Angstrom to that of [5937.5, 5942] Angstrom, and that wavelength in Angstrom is 5934.09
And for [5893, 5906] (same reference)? 5893.24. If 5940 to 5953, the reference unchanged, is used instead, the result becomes 5943.66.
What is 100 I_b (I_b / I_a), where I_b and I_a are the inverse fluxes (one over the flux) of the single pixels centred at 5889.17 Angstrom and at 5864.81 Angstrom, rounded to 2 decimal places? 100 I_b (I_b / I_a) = 0.51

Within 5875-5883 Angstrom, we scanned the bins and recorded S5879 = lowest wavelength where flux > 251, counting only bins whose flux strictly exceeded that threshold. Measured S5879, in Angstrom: 5876.97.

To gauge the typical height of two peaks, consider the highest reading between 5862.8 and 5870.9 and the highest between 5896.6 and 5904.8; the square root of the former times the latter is 257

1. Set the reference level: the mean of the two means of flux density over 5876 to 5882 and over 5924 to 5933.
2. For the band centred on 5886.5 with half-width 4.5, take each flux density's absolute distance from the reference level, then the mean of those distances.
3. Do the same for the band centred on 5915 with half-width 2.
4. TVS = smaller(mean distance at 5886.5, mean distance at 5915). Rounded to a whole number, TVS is 18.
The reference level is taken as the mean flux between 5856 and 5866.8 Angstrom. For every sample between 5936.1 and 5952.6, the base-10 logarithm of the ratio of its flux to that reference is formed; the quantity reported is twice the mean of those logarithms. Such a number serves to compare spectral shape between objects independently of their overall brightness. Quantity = 0.017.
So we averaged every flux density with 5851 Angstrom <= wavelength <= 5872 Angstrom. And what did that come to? 247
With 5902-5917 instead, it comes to 246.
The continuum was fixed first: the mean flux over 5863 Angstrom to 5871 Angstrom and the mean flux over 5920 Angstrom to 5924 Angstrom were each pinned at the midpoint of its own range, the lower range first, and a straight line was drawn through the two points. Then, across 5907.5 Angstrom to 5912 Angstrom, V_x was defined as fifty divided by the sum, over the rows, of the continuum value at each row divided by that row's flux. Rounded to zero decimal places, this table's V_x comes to 17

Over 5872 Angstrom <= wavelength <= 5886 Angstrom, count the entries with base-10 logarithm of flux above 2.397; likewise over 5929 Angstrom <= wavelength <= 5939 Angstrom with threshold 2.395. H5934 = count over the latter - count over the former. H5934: 0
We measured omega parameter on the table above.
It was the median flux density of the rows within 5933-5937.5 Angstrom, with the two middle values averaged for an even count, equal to 224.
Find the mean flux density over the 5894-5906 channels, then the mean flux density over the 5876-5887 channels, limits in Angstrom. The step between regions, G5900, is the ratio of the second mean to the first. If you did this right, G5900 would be 1.111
